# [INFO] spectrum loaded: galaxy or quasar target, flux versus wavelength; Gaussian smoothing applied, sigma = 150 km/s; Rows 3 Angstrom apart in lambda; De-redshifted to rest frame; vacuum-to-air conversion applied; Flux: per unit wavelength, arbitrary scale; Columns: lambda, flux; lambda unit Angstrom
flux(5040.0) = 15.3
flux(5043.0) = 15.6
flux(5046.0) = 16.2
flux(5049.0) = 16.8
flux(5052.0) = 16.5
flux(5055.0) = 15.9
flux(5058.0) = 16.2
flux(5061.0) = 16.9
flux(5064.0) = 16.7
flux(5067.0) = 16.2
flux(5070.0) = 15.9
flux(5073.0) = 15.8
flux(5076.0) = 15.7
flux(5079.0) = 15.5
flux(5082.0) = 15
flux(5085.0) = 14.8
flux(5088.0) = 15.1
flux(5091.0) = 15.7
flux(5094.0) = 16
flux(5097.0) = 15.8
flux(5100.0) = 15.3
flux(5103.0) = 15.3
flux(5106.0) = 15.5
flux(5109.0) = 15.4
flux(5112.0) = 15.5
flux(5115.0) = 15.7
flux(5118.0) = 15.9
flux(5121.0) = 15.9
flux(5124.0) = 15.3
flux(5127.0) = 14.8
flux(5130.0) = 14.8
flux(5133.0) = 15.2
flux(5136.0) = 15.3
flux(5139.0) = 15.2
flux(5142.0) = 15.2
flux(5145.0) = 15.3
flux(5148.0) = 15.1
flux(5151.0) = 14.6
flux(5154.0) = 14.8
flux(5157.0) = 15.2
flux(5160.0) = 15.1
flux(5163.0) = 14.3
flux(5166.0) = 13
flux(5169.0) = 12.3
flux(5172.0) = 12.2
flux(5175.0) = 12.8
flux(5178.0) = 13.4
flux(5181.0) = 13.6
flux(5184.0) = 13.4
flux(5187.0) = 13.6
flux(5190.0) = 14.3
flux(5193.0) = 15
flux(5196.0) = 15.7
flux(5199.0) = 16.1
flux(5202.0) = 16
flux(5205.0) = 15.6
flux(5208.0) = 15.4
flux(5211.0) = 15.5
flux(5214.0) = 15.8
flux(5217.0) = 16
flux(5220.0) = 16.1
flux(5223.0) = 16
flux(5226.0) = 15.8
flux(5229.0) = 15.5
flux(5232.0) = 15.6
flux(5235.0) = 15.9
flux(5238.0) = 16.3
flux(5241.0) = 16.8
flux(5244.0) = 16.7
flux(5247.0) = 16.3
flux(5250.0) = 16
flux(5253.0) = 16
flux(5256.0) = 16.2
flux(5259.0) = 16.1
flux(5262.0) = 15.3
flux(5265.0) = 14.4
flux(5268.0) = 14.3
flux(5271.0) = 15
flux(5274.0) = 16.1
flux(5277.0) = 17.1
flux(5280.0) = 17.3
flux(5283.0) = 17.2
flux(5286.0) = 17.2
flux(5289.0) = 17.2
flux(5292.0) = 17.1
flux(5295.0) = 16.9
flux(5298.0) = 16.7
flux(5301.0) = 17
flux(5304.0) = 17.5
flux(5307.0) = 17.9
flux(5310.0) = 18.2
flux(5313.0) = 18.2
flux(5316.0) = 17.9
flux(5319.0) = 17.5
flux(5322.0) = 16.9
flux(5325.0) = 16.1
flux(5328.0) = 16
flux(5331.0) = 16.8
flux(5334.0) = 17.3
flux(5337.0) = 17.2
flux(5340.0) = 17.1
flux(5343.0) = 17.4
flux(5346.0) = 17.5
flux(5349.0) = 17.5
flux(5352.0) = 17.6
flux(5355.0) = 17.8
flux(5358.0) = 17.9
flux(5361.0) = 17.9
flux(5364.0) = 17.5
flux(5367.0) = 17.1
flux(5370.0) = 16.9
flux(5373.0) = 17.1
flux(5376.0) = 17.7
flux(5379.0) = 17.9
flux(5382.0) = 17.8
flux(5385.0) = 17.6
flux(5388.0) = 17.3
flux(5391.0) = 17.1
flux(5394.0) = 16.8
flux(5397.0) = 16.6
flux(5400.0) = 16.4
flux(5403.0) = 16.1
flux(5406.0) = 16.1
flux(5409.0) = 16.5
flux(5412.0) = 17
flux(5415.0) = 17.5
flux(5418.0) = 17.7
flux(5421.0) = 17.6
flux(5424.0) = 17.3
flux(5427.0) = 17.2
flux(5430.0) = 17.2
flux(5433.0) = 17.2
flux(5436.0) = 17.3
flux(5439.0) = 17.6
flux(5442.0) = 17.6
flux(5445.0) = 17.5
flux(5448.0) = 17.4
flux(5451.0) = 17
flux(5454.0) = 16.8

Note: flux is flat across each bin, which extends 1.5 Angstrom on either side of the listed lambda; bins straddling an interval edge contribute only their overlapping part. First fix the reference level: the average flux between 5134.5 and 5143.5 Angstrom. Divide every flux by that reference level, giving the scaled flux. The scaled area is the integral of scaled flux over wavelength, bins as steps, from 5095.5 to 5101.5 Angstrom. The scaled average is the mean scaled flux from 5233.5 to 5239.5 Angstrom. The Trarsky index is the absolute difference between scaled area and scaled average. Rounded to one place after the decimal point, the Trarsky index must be 5.1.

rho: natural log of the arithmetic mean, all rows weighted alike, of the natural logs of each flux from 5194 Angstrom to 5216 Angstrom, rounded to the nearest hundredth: 1.01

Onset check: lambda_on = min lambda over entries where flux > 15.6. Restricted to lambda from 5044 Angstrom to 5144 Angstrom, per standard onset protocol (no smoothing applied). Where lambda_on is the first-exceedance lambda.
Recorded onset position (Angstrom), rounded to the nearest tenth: 5046.0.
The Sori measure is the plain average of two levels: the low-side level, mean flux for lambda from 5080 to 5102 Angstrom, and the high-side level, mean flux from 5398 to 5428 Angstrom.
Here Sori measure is 16.2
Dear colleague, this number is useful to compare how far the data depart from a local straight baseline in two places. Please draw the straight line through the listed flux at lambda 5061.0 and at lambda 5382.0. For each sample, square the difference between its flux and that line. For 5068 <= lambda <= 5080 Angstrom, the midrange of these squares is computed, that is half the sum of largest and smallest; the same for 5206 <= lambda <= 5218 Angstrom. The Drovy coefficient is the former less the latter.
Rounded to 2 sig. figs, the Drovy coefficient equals -1.1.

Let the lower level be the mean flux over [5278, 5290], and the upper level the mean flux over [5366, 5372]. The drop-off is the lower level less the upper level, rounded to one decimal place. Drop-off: 0.2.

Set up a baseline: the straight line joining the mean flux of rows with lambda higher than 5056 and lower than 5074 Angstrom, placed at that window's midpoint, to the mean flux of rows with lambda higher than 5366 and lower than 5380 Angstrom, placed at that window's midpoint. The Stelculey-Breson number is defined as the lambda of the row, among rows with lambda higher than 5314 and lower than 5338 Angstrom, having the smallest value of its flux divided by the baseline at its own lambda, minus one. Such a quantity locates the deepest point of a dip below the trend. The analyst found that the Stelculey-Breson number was 5328.0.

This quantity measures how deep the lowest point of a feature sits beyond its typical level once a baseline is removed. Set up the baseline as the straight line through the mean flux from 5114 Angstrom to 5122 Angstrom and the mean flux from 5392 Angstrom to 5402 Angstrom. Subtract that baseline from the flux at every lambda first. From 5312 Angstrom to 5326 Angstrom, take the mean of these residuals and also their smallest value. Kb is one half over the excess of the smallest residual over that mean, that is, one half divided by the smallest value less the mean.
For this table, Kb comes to -0.4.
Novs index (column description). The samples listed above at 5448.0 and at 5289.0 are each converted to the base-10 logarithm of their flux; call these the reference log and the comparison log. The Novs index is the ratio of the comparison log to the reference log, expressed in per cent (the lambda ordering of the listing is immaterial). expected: 100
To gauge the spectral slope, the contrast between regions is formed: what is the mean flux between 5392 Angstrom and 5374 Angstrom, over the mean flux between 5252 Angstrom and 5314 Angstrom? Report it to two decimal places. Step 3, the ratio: 1.06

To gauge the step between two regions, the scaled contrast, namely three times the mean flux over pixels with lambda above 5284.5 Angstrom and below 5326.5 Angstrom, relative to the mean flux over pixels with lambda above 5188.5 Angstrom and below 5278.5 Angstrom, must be 3.29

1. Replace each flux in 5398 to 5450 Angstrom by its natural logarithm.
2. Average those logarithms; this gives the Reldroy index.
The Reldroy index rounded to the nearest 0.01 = 2.84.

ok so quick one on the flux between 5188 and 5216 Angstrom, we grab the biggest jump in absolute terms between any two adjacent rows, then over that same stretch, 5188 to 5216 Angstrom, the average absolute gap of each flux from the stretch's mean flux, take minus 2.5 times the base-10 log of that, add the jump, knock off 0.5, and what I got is 1.2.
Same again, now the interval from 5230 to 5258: 1.3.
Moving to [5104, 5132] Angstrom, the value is 1.4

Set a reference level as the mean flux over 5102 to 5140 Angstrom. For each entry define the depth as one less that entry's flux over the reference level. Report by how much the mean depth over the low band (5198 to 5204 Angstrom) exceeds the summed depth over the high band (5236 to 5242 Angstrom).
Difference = 0.11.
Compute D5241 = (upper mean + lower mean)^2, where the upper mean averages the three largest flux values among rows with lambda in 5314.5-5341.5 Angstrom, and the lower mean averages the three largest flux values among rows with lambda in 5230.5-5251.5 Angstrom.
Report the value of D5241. 1167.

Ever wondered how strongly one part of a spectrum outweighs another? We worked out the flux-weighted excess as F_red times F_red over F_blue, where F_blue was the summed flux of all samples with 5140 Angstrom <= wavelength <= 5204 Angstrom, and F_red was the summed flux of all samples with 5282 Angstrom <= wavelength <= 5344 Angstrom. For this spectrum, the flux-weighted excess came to 434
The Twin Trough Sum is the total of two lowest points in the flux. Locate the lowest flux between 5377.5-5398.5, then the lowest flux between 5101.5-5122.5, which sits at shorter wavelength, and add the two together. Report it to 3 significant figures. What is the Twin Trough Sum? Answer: 31.9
